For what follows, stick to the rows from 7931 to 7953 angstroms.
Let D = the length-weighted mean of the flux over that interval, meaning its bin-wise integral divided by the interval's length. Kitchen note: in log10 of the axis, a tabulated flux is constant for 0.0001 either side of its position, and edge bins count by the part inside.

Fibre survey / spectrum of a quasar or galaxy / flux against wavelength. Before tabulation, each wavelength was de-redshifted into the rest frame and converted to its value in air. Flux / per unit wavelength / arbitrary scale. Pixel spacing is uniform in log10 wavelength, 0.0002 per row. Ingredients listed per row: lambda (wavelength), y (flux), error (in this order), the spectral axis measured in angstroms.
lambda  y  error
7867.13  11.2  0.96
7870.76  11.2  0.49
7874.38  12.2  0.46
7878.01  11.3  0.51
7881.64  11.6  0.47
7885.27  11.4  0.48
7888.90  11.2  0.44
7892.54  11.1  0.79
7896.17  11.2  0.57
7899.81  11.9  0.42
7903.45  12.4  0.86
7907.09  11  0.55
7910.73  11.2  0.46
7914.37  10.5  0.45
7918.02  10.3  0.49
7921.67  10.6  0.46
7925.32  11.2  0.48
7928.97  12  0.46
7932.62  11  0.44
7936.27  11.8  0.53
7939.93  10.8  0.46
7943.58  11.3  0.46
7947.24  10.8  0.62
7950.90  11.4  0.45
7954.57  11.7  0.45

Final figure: 11.2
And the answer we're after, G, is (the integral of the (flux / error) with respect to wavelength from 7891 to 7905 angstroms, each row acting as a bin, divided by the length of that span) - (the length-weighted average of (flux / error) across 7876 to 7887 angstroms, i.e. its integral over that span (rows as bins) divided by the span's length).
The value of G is -4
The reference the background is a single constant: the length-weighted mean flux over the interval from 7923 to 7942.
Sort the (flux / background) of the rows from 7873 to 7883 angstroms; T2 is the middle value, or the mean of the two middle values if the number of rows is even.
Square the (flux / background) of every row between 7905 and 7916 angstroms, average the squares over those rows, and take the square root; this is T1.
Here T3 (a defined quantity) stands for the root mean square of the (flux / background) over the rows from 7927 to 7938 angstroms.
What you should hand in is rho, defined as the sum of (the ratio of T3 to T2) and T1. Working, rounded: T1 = 0.96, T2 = 1.023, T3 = 1.02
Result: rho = 1.96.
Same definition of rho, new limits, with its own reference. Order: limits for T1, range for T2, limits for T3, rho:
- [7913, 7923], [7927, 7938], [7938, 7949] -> 1.85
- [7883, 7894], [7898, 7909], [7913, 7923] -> 1.87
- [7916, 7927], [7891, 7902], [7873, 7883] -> 1.99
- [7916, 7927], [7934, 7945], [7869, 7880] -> 1.97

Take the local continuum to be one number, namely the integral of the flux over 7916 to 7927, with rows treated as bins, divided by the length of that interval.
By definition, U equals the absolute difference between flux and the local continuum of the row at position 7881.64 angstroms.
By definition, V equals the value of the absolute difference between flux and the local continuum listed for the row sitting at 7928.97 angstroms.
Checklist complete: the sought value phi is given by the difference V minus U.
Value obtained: 0.40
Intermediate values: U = 0.92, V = 1.3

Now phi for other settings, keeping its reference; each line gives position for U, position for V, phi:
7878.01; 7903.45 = 1.10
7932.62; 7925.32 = 0.20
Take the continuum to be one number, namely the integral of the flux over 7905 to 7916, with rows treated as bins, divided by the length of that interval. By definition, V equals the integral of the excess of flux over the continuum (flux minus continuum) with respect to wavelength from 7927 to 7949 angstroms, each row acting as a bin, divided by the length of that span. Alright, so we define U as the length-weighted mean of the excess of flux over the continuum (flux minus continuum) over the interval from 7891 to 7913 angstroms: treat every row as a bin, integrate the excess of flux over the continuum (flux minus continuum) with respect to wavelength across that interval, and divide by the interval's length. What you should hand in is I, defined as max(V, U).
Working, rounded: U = 0.50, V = 0.33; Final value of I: 0.501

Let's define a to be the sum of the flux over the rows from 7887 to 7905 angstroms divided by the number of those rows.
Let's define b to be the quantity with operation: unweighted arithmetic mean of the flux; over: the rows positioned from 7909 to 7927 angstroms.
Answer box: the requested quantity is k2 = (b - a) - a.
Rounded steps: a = 11.6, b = 10.8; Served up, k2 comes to -12.4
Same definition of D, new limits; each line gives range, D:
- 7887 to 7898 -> 11.2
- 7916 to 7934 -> 11.0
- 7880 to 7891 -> 11.4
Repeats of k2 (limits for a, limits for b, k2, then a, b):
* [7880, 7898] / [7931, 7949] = -11.5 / 11.3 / 11.1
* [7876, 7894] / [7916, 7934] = -11.6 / 11.3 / 11.0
